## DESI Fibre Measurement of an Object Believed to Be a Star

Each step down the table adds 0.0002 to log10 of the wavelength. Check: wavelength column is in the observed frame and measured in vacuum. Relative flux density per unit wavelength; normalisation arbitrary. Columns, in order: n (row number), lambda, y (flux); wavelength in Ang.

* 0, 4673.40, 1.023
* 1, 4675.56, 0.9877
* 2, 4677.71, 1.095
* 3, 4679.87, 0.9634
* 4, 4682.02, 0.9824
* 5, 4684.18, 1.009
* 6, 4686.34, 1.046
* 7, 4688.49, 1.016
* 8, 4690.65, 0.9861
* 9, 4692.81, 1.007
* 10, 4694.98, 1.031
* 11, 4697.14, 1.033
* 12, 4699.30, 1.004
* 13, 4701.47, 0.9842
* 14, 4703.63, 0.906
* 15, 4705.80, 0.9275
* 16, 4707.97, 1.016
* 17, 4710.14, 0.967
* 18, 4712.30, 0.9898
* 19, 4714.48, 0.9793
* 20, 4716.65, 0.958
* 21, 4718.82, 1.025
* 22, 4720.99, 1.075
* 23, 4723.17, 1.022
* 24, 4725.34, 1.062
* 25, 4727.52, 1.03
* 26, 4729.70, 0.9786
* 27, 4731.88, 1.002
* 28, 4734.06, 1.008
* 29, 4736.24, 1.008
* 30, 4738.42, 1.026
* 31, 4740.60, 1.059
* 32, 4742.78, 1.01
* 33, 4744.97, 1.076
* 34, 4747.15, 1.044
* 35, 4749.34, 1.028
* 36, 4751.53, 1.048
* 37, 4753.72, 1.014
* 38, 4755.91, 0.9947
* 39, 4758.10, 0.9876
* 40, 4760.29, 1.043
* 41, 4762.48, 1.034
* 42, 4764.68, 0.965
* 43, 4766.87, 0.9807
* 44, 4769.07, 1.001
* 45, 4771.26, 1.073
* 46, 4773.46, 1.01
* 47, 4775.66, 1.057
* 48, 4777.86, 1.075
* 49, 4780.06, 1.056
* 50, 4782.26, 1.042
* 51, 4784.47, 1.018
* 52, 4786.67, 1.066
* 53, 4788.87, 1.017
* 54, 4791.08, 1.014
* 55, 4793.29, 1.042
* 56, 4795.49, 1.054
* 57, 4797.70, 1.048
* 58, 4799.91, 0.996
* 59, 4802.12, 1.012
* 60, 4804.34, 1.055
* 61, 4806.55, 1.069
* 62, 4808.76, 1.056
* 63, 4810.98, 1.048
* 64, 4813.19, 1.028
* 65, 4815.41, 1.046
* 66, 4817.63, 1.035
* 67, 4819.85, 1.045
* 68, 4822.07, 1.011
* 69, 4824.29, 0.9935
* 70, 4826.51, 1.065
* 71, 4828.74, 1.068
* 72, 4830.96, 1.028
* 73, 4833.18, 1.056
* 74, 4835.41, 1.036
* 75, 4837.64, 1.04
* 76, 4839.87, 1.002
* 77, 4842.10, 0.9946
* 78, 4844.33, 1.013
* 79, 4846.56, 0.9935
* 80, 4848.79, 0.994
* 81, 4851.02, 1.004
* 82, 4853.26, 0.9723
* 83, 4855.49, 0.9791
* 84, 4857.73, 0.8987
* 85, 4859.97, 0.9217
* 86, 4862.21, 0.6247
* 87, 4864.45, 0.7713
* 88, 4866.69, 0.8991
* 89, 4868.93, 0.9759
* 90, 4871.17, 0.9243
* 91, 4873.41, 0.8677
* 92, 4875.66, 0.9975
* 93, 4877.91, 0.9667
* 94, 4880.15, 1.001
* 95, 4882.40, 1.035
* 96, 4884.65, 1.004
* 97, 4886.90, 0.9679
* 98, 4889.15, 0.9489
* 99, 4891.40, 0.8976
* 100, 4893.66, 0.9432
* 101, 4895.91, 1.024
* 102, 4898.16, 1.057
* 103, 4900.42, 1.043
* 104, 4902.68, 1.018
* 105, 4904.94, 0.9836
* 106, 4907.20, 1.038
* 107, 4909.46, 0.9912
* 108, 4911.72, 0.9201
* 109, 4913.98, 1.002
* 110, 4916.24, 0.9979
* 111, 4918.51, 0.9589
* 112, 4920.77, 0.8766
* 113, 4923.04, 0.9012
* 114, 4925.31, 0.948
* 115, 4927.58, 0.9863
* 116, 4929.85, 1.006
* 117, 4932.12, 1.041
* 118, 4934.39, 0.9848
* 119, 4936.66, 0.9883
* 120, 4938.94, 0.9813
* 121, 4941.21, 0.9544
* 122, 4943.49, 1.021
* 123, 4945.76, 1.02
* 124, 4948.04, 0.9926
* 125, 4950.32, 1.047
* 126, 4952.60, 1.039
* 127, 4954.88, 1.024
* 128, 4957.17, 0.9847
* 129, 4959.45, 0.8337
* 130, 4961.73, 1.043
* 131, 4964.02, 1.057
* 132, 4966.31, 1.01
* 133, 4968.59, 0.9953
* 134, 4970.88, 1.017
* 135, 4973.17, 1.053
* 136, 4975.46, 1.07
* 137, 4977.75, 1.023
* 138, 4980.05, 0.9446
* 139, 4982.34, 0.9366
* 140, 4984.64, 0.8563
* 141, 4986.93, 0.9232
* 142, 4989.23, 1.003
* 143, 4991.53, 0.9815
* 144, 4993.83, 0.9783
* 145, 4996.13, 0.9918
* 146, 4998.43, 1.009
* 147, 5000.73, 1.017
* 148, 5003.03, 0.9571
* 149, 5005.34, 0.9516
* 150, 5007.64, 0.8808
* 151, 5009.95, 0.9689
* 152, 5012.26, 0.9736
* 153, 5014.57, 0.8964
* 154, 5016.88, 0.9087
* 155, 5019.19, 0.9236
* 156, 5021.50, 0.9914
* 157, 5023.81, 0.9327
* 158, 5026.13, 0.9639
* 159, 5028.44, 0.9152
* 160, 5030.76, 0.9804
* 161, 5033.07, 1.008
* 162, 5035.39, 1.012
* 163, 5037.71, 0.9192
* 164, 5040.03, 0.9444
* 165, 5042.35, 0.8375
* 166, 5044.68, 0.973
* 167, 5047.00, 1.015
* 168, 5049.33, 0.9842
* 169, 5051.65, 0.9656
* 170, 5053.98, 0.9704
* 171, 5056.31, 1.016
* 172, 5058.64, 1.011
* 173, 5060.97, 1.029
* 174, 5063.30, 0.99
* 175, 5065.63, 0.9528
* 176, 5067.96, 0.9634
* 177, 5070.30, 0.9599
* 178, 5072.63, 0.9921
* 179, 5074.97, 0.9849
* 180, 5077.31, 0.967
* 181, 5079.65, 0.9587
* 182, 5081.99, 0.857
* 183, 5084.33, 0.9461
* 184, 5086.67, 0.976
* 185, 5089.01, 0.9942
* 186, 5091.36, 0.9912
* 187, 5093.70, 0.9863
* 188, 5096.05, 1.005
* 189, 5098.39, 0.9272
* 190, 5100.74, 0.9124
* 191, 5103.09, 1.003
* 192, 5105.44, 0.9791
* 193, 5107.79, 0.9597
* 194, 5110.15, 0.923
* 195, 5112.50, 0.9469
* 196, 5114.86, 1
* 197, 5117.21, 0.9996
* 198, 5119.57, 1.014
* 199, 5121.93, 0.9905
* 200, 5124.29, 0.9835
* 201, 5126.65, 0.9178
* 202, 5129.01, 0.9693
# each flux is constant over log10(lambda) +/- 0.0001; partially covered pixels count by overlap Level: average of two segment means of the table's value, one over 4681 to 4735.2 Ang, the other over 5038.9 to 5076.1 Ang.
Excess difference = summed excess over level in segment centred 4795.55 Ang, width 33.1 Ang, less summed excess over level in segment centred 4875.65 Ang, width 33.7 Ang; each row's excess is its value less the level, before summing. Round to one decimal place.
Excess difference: 1.8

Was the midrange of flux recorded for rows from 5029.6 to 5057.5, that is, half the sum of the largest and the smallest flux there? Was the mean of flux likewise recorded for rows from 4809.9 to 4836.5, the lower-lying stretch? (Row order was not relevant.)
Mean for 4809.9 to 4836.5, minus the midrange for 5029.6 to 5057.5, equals 0.11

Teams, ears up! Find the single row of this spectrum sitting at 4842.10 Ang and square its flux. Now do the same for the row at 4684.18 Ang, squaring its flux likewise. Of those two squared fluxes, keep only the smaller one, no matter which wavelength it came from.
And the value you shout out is 0.99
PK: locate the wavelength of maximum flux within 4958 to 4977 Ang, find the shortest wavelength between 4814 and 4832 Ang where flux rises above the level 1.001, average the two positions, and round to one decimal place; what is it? 4895.4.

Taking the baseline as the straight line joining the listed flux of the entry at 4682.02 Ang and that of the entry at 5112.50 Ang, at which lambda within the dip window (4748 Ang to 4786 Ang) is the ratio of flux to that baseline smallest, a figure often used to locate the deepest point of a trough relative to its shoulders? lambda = 4764.68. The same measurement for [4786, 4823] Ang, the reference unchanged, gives 4799.91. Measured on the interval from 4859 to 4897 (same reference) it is 4862.21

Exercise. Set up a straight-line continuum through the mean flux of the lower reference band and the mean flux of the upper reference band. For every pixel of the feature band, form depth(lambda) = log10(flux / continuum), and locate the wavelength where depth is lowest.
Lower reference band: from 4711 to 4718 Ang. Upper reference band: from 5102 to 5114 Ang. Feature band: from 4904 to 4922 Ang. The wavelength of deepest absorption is 4920.77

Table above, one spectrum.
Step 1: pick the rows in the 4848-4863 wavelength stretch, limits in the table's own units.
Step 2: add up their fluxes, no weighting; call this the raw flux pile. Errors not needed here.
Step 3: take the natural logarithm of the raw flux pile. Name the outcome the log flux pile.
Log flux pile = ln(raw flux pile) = 1.86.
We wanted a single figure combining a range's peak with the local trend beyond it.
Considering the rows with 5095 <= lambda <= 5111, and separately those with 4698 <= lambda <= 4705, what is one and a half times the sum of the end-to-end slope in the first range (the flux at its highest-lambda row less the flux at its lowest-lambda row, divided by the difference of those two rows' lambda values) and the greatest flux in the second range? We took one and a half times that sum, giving 1.50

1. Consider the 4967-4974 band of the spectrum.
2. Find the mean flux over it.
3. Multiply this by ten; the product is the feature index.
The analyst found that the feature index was 10.2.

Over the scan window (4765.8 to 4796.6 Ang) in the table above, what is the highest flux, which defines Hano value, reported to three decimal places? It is 1.075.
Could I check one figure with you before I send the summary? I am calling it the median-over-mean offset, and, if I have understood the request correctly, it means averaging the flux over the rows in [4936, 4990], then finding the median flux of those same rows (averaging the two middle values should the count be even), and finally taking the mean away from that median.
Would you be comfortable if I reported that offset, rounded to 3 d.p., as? 0.014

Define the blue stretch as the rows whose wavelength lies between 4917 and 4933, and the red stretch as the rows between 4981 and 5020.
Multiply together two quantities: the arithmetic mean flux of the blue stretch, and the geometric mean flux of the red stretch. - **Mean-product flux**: 0.91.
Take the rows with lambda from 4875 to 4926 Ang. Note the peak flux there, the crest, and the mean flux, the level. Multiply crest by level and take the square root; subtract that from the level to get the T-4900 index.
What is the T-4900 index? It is -0.038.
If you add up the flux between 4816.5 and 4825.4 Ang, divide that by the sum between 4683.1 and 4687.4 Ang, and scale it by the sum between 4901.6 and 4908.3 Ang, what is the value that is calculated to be 6.0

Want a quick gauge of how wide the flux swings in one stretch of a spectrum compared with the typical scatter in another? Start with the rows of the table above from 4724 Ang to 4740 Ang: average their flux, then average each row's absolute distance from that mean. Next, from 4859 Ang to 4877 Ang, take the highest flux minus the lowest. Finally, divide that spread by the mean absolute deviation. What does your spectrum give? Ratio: 18.9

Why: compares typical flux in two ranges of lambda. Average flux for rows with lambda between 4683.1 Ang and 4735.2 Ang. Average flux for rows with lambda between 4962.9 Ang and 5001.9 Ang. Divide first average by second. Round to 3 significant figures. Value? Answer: 1.01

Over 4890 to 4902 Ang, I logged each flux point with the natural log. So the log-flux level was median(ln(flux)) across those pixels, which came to 0.02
